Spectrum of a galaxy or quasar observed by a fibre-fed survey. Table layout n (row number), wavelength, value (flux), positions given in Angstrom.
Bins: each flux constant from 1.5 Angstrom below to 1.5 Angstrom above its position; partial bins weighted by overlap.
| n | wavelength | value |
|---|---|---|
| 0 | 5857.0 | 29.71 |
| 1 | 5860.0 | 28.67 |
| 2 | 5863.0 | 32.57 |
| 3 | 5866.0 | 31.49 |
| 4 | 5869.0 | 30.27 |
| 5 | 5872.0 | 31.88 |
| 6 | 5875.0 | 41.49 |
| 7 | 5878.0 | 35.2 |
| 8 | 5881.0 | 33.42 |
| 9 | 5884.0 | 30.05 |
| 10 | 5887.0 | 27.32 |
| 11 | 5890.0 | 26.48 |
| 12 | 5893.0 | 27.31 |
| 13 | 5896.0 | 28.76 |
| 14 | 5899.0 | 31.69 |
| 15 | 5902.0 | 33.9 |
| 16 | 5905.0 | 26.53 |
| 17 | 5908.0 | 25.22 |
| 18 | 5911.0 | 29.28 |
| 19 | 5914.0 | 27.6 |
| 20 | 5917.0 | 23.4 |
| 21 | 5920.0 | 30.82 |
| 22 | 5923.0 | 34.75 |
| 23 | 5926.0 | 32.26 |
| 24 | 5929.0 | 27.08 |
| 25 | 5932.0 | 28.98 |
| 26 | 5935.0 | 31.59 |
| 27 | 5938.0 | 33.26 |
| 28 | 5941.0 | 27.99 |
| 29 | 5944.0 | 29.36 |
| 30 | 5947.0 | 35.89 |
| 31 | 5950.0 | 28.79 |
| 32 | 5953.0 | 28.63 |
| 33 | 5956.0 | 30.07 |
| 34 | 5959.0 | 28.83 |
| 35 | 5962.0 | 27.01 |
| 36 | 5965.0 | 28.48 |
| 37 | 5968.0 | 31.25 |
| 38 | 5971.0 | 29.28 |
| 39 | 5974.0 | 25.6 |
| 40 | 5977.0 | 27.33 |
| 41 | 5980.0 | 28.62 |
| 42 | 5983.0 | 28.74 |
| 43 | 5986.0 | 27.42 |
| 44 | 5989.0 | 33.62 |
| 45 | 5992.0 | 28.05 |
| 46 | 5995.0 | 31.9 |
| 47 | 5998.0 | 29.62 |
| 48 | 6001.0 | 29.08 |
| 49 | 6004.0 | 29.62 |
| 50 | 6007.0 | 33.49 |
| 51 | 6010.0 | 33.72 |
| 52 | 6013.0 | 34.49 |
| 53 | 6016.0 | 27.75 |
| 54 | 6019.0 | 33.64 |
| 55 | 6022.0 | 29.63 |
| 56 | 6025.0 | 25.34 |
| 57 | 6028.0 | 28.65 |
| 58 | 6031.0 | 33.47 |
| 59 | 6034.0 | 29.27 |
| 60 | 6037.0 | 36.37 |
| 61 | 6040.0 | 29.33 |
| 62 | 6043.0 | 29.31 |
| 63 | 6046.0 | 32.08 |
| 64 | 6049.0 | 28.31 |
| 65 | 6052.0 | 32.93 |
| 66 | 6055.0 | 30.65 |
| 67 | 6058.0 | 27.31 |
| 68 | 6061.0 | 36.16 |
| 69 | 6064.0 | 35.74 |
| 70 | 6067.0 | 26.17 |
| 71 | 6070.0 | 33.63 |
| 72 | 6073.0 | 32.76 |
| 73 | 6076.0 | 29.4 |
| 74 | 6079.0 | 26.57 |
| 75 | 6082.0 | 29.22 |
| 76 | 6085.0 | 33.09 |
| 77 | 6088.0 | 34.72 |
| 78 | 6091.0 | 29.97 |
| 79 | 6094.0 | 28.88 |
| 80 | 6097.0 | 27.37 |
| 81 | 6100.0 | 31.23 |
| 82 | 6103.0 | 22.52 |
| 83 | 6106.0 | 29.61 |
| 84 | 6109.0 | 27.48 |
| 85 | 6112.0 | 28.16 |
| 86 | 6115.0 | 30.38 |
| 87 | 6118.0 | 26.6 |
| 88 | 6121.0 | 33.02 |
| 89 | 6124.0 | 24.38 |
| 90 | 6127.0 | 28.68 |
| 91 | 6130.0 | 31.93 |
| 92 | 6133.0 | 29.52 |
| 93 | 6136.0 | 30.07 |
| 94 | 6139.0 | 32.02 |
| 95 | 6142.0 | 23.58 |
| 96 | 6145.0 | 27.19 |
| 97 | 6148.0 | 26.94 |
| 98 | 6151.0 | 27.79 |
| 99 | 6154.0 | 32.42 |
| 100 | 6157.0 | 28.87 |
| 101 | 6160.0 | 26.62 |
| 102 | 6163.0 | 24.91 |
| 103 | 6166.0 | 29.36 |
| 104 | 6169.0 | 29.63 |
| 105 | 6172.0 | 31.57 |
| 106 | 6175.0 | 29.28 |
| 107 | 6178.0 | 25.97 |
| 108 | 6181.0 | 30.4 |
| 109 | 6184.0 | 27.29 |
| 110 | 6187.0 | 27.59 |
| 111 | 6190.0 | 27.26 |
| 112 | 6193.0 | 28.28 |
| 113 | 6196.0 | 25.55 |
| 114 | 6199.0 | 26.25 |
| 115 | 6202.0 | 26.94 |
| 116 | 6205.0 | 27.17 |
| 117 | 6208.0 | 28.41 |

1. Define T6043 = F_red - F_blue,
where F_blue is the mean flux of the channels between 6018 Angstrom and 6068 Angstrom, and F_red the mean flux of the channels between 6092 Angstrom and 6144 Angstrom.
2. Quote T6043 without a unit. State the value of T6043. -2.3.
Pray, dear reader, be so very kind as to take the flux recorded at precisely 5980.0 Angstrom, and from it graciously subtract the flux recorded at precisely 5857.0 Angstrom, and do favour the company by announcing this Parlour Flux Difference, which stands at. -1.1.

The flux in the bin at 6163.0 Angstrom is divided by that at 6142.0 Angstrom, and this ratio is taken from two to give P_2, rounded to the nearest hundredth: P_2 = 0.94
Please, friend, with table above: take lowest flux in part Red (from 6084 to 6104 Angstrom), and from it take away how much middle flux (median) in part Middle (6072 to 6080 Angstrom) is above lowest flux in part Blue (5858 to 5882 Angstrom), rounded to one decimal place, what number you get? 21.8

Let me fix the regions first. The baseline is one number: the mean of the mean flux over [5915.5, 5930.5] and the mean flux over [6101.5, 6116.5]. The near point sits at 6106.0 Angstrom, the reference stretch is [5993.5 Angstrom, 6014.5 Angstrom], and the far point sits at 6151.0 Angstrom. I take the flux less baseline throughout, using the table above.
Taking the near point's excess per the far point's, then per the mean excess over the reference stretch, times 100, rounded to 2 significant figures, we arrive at -37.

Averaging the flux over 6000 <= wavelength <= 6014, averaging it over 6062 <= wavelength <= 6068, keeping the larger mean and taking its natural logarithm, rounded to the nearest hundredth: 3.47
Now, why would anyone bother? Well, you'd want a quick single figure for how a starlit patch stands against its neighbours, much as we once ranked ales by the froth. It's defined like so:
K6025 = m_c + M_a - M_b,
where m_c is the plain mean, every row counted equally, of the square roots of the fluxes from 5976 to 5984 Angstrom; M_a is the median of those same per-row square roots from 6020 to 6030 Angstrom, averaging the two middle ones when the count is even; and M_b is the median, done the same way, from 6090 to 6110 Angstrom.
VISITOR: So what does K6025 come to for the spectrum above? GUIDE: 5.29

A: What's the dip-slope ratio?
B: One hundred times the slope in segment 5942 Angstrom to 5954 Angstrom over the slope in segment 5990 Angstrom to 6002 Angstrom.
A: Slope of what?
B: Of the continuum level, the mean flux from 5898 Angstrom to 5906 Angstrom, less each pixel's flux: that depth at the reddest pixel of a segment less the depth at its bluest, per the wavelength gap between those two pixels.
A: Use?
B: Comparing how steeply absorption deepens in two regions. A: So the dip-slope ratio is -71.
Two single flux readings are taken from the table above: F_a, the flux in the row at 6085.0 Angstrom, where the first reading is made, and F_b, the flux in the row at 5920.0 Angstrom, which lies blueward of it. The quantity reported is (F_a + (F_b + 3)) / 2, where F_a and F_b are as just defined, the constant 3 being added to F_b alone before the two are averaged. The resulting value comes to 33.5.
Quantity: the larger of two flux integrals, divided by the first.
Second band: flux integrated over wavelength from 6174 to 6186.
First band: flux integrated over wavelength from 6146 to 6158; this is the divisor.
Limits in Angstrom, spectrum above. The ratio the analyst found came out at 1.00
